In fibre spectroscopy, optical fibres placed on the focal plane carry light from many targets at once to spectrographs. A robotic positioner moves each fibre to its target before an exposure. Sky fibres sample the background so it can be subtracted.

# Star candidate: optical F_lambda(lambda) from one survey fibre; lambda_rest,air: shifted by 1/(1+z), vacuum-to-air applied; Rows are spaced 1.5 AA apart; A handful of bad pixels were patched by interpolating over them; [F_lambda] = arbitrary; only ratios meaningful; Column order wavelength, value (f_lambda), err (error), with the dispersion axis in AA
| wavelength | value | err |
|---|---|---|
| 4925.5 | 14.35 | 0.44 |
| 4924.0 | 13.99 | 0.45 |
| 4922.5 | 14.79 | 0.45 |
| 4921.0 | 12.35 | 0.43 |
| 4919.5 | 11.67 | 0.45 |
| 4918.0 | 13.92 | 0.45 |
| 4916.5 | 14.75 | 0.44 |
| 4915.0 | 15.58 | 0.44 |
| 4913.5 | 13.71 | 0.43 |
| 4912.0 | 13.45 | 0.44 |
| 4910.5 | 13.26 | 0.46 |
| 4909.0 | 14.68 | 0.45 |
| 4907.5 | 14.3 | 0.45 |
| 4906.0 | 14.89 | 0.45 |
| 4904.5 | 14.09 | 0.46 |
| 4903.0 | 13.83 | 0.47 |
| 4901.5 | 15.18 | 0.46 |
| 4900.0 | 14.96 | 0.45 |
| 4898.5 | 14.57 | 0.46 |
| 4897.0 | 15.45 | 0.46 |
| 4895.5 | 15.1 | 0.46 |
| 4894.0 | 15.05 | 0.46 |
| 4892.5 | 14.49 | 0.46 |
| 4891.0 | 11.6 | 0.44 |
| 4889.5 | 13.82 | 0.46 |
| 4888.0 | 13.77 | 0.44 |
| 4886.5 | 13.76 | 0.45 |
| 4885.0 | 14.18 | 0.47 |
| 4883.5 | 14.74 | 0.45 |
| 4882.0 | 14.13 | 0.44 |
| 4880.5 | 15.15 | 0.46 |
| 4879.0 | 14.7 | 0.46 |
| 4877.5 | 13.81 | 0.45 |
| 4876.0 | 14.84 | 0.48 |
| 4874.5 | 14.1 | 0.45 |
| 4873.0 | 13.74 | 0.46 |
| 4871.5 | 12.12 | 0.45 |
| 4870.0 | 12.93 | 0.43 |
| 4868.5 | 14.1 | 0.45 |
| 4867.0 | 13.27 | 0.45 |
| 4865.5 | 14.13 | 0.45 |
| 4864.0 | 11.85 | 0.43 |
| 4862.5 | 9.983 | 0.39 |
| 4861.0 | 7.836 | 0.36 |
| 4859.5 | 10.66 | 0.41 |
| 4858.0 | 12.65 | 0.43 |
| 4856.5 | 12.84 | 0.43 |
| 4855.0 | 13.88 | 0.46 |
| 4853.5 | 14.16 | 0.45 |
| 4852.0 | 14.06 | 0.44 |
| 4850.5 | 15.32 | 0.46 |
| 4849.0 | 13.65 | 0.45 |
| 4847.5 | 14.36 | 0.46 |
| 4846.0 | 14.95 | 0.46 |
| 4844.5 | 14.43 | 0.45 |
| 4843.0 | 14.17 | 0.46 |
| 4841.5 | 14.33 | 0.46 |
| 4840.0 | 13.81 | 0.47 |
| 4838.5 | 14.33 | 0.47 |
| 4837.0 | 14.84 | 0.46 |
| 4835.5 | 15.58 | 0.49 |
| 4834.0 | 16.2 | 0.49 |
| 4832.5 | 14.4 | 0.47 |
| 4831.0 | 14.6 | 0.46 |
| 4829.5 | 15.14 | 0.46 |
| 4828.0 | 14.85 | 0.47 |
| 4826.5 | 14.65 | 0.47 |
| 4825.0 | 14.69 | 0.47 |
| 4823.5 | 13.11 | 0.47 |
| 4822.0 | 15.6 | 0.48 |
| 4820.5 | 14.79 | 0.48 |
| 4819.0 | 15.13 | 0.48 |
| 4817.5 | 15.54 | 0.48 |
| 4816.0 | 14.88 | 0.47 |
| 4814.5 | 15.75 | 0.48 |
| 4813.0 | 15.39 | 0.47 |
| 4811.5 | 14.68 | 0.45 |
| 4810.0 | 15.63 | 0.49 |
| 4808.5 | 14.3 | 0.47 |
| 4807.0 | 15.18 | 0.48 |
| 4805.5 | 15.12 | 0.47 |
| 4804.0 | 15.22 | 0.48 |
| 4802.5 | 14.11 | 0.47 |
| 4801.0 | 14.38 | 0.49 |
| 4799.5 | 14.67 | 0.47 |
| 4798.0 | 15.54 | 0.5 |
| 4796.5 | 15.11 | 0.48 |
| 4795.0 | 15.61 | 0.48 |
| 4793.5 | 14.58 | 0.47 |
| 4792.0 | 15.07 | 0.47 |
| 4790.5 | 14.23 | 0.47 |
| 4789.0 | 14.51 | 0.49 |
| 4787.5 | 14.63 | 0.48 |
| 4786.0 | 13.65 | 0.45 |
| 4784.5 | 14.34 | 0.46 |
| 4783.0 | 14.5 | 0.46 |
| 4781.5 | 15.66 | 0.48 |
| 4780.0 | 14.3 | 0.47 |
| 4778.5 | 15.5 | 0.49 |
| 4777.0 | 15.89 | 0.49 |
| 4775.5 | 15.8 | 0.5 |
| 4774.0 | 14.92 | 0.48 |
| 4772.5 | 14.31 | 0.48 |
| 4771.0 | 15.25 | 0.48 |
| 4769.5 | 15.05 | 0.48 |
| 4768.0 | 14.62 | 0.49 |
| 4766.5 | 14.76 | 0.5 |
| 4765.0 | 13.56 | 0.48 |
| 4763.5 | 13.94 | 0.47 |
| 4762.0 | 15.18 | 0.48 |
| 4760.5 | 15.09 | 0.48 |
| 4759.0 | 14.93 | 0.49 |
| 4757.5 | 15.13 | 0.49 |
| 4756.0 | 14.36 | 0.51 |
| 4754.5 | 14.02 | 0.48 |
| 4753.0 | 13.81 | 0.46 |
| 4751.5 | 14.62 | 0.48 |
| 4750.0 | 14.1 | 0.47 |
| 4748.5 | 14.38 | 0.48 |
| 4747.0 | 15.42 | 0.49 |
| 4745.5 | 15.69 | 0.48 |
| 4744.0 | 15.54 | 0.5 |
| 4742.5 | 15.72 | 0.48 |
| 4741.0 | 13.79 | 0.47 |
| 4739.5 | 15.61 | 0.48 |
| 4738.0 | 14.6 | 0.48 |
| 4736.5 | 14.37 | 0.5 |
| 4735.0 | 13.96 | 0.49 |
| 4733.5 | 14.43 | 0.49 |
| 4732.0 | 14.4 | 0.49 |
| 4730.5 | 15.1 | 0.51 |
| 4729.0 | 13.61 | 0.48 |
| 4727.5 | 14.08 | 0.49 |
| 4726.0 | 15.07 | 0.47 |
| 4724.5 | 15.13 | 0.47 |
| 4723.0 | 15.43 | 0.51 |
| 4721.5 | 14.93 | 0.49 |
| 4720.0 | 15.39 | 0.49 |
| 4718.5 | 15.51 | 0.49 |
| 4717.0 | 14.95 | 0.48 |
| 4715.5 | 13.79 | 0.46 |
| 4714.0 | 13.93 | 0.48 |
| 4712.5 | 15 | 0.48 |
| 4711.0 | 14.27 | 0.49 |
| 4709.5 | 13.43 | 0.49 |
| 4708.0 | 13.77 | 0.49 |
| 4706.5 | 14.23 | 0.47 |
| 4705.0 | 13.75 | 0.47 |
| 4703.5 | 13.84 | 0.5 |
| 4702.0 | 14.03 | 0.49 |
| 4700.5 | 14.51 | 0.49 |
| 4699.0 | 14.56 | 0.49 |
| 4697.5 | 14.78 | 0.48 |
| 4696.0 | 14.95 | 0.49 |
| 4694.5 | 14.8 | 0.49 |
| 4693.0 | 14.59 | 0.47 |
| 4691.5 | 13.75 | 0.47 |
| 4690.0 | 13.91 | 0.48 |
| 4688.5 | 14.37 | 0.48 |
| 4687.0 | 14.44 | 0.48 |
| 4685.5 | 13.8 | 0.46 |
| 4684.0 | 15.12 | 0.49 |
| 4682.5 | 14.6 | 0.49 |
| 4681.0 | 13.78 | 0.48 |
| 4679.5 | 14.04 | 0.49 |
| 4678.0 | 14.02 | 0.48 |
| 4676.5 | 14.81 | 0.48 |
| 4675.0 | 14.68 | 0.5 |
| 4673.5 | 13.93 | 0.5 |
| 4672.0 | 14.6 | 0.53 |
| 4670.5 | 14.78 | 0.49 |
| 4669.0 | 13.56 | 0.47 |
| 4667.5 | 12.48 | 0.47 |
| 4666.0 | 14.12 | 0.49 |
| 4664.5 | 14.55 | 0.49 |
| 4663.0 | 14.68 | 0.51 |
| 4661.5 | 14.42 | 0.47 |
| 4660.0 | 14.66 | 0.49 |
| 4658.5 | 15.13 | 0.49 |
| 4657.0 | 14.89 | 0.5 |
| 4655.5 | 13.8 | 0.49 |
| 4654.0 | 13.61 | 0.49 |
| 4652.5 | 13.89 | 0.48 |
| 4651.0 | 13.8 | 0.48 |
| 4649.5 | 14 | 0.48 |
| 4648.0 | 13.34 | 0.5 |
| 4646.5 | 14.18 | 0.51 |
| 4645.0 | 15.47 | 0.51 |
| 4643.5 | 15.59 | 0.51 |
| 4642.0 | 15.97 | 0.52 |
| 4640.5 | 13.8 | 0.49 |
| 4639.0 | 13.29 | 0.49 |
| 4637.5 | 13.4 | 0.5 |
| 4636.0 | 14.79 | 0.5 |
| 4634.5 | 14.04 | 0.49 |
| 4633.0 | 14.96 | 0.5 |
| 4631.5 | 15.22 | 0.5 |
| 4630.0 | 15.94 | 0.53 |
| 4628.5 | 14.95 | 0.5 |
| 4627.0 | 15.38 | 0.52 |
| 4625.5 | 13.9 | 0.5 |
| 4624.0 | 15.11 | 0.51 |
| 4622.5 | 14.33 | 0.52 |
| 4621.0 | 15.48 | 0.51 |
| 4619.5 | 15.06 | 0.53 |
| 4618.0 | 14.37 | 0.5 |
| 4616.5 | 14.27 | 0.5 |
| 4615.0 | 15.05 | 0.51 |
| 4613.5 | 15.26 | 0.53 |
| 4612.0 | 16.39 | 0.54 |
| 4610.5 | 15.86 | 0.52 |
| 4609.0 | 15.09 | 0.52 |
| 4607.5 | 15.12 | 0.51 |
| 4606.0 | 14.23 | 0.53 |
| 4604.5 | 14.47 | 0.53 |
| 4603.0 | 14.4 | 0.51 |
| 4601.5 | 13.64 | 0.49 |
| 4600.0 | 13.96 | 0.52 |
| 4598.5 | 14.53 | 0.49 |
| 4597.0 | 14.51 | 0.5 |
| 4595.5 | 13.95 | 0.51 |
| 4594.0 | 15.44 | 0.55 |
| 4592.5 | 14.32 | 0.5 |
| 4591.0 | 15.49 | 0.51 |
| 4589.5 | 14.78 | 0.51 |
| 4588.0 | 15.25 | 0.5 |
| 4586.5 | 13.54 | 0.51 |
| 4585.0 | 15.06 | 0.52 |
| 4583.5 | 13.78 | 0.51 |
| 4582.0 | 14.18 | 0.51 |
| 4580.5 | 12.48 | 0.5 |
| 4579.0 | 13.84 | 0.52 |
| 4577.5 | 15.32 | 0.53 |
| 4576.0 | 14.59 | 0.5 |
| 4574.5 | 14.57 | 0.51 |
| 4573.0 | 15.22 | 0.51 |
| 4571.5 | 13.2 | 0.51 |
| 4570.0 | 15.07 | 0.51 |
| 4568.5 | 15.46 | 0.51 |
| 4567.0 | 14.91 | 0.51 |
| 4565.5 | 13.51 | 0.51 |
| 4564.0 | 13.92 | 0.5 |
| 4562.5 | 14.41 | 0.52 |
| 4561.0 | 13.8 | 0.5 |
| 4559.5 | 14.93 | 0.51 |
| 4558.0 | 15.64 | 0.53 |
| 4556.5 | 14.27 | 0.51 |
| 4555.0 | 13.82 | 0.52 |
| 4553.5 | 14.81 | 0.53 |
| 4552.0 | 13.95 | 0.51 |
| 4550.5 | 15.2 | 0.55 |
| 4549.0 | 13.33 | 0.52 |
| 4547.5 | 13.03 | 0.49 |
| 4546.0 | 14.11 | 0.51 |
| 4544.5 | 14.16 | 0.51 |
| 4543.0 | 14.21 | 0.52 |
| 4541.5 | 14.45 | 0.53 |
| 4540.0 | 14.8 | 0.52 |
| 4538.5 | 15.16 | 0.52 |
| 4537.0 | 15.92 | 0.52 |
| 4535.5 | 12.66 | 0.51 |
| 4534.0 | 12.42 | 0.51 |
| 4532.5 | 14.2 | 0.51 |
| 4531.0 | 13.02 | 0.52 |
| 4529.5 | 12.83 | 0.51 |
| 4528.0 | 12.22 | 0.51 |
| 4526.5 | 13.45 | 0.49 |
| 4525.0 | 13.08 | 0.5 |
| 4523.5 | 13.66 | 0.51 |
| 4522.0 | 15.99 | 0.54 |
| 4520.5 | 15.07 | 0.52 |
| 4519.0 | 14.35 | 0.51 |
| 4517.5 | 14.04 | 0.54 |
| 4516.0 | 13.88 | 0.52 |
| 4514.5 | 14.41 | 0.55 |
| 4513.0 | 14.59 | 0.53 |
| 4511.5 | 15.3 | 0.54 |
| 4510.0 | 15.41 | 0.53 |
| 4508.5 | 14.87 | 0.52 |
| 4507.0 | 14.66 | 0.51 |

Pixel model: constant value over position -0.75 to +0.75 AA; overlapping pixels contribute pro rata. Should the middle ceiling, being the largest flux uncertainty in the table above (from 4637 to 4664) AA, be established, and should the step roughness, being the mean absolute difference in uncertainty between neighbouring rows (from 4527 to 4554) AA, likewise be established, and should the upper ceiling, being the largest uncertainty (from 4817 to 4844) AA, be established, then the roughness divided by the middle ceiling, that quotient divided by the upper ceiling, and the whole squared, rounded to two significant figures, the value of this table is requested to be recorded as 0.0021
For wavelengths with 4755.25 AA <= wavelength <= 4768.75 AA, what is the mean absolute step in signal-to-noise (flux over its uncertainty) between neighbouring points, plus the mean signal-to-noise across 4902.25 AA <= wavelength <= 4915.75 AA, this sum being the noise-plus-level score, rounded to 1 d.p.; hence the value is 32.7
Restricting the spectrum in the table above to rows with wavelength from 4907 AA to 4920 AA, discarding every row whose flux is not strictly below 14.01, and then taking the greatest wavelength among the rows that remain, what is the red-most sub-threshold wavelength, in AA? 4919.5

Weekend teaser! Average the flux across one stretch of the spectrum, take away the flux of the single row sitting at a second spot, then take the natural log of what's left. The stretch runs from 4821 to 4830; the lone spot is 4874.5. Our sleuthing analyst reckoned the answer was -0.6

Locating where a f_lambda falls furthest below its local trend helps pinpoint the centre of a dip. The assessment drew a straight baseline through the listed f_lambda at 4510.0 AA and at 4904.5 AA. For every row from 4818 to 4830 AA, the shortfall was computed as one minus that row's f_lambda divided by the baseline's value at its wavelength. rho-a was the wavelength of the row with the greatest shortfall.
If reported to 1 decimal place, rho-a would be 4823.5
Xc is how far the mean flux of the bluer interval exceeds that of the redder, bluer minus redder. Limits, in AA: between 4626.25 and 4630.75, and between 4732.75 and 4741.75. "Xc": 1.0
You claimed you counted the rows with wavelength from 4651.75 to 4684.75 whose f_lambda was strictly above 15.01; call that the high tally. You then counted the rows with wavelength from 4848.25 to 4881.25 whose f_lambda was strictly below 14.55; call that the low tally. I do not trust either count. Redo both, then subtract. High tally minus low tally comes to -16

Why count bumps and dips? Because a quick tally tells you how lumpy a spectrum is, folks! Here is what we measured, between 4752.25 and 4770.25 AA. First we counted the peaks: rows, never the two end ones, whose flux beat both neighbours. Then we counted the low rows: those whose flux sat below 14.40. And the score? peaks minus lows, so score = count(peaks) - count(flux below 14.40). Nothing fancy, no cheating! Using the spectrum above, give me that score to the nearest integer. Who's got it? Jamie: -2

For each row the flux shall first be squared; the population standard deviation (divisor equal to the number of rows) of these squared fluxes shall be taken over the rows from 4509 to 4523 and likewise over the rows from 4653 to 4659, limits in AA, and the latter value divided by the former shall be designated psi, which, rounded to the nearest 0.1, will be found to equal 1.0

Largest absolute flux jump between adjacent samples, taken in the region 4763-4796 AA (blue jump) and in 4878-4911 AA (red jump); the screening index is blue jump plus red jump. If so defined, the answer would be 4.25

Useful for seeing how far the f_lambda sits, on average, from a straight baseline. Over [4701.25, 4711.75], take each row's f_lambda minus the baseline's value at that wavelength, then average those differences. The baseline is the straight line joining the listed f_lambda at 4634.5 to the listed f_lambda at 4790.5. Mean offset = -0.2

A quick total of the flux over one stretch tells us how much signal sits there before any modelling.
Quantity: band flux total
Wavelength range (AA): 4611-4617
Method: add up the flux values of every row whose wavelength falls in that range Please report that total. 61.0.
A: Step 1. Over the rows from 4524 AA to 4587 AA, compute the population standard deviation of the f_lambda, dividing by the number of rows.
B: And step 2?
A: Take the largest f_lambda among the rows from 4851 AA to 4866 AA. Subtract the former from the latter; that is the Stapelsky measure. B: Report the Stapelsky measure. 13.2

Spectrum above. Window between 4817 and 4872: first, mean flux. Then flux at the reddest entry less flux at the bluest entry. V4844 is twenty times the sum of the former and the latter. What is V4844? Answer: 209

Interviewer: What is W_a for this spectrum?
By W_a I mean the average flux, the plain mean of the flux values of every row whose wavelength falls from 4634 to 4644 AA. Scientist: 14.4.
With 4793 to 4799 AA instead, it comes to 15.2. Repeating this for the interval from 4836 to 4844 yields 14.3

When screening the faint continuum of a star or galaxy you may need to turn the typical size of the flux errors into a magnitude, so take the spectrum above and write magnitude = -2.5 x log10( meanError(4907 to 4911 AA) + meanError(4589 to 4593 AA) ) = 0.044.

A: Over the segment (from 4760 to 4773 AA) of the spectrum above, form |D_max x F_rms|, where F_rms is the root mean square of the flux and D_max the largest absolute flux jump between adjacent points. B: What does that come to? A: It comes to 18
